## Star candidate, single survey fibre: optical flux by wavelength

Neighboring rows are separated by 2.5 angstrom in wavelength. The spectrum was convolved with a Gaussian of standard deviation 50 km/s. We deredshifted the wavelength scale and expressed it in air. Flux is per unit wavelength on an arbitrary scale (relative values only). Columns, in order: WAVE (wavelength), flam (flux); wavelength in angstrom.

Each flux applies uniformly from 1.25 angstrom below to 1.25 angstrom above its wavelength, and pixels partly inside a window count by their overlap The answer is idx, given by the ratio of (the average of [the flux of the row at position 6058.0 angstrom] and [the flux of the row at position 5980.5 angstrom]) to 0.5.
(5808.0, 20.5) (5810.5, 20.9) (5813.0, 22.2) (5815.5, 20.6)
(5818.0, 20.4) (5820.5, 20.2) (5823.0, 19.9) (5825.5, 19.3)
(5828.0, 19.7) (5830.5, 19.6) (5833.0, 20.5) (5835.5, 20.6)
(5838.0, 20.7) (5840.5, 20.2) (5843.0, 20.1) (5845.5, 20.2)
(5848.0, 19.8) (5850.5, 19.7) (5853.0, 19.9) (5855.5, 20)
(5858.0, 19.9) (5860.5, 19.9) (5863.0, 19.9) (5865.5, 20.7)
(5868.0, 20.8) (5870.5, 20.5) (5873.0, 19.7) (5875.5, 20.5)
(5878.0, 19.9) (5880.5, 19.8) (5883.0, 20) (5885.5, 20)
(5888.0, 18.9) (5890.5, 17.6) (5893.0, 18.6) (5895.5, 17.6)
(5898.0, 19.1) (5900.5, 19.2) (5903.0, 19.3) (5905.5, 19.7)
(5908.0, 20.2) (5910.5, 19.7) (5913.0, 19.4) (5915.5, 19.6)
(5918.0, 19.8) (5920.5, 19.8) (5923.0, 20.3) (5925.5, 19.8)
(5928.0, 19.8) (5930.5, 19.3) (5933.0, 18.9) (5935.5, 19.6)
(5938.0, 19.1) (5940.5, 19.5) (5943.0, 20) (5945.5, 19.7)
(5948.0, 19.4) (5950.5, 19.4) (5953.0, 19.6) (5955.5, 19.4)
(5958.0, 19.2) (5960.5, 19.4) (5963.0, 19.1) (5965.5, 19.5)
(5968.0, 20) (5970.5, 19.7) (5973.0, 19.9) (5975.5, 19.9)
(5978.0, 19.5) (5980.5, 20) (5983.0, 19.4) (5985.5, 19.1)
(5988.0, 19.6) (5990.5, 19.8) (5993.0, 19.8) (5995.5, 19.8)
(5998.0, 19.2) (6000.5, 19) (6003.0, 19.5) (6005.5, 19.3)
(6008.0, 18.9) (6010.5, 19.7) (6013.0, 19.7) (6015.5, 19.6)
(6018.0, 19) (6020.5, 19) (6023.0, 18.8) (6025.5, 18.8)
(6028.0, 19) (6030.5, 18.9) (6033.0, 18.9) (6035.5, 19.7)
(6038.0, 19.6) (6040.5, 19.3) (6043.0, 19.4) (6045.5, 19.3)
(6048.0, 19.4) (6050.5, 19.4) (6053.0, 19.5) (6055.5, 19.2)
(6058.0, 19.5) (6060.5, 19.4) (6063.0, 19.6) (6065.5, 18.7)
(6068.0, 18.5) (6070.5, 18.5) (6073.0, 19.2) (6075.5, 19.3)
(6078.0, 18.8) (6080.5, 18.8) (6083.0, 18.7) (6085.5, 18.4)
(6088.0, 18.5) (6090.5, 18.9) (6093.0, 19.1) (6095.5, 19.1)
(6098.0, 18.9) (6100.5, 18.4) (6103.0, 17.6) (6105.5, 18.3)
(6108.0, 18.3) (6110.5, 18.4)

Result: 39.5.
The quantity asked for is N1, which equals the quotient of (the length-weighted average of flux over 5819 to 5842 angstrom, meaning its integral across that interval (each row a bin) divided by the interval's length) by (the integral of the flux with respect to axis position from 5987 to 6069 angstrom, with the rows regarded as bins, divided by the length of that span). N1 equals 1.04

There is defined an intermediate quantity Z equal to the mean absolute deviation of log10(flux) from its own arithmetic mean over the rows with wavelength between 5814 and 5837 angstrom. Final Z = 0.009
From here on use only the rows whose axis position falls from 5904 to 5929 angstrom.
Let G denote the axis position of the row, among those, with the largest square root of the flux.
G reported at 5923.0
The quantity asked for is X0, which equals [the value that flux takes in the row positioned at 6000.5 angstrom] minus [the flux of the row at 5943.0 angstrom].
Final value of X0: -1.0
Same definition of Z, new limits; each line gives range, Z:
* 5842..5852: 0.004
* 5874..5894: 0.018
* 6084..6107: 0.009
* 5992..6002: 0.008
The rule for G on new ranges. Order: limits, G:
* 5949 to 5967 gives 5953.0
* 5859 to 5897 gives 5868.0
